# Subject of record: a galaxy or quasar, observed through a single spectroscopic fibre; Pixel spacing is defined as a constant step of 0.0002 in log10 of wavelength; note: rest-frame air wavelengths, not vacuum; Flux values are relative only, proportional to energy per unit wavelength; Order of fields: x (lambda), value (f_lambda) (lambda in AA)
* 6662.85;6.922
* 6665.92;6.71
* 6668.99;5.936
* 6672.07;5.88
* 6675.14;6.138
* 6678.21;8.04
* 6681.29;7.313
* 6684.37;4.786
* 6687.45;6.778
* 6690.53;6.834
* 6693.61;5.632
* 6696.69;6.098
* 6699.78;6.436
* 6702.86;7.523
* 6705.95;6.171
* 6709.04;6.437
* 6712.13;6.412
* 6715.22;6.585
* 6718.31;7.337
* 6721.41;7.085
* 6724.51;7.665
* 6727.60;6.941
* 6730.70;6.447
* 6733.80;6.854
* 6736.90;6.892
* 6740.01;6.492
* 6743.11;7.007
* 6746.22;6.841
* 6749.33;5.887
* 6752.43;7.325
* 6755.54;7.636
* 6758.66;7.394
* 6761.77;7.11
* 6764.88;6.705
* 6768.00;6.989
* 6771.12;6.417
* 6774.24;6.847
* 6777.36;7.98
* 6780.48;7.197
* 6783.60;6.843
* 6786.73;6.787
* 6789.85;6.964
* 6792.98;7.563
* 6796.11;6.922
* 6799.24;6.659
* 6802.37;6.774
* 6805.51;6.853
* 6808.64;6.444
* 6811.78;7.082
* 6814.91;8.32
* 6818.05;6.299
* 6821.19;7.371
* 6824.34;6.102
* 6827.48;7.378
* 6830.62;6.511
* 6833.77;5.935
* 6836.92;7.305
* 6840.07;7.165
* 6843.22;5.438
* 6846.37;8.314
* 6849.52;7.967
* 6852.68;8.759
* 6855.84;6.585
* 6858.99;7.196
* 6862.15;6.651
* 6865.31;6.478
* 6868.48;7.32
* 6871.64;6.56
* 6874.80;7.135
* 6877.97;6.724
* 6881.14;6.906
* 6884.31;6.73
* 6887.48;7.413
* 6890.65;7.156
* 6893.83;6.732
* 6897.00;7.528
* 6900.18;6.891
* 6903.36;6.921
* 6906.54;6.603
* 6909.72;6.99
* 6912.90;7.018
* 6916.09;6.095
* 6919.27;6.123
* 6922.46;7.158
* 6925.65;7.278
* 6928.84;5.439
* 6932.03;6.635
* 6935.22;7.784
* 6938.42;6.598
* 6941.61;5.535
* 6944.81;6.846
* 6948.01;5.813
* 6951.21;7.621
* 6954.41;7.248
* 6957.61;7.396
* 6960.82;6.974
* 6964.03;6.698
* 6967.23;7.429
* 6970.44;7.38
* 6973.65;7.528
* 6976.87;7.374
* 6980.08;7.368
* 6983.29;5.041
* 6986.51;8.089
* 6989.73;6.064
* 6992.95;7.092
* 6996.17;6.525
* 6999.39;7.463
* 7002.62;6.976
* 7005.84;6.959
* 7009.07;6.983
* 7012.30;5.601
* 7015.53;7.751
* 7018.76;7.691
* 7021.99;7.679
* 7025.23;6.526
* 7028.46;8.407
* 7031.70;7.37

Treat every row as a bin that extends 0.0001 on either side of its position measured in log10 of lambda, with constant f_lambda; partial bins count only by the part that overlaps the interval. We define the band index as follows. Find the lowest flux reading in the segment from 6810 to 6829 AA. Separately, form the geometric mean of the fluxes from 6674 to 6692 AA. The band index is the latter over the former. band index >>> 1.08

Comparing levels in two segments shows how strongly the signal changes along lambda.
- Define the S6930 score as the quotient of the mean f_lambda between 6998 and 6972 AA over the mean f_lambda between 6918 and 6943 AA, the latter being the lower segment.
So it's 1.05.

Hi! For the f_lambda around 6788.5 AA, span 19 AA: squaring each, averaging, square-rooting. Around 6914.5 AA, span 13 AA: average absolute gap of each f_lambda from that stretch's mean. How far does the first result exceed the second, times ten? 66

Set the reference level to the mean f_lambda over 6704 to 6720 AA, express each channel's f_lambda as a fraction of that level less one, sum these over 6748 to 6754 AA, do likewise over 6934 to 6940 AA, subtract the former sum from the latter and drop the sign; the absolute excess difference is 0.18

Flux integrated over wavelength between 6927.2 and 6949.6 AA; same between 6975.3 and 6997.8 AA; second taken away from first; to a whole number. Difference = -10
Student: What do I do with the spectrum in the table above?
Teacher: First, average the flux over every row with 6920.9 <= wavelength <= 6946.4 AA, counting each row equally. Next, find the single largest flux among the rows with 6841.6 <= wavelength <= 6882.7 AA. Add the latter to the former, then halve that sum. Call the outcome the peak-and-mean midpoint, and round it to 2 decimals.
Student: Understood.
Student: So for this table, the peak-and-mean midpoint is 7.71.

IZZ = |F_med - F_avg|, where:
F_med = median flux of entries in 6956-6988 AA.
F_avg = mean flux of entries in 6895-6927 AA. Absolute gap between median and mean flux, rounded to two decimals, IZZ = 0.52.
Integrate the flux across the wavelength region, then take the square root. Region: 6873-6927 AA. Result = 19.3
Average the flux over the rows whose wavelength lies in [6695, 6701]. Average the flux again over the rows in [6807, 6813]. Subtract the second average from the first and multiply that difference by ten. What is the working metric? -5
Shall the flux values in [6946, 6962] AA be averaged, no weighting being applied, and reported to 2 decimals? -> 7.01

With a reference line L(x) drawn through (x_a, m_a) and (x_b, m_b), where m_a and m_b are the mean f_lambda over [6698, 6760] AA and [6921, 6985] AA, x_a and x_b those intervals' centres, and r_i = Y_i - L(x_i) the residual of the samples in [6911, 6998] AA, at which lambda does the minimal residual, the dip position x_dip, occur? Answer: 6983.29 AA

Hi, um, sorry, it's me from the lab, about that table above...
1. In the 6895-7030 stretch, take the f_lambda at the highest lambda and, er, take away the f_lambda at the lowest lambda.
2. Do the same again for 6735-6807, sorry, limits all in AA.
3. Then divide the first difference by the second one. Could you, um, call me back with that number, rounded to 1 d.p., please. -22.5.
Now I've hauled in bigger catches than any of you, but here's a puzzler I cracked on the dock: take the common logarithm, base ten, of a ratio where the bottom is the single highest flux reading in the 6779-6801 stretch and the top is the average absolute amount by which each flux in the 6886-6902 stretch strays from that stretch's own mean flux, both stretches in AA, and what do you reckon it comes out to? -1.45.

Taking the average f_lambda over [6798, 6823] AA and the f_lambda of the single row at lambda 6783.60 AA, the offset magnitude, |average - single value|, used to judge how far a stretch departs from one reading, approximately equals 0.13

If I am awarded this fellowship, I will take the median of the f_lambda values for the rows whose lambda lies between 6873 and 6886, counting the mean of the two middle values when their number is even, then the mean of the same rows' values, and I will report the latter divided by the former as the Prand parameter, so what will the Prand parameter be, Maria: 1.01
